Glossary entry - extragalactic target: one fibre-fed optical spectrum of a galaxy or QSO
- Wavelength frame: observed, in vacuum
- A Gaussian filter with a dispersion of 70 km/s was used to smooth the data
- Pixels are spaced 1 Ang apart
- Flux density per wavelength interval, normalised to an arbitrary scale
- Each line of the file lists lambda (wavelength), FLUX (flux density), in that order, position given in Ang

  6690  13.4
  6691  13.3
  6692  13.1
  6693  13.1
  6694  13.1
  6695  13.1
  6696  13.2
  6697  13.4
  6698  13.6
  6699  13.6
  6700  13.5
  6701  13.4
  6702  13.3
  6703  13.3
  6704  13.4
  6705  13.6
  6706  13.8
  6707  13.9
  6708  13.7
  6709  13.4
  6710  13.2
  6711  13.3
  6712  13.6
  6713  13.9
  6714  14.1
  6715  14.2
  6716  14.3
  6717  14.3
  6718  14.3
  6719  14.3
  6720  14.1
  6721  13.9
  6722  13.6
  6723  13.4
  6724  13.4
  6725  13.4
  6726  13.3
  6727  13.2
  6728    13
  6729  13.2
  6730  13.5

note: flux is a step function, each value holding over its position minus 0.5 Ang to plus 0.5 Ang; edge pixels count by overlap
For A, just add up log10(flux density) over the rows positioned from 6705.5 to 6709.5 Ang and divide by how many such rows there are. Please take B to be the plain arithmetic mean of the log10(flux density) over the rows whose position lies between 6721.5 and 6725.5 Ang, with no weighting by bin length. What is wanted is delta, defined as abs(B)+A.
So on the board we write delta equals 2.27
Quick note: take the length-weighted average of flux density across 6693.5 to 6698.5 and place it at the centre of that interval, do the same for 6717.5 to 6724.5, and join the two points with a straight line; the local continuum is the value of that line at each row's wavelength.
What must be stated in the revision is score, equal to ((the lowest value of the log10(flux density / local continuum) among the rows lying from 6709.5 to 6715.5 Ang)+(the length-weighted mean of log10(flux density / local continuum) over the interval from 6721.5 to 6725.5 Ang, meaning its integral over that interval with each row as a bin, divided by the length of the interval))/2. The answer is -0.014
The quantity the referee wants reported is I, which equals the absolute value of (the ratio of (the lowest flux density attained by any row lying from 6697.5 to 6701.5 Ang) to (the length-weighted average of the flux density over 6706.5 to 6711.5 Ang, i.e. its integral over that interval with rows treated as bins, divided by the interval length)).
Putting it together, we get 0.99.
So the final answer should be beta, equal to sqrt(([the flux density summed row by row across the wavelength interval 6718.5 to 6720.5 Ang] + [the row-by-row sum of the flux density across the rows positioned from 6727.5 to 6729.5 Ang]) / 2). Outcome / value 5.22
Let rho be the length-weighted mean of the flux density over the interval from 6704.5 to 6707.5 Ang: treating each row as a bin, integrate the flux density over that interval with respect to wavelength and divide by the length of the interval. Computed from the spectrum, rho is 13.8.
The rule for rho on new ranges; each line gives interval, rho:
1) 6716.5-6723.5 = 14.0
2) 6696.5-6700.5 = 13.5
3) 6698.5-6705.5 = 13.4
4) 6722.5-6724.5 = 13.4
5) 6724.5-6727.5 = 13.3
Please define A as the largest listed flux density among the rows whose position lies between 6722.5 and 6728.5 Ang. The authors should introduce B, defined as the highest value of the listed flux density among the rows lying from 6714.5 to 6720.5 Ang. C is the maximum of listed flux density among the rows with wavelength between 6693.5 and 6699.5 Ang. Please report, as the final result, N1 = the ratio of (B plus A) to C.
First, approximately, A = 13.4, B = 14.3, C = 13.6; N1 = 2.04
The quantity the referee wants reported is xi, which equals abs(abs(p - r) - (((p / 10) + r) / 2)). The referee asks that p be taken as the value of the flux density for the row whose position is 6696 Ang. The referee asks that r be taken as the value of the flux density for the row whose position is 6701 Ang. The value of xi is 7.16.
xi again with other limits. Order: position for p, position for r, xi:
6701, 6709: 7.37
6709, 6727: 7.07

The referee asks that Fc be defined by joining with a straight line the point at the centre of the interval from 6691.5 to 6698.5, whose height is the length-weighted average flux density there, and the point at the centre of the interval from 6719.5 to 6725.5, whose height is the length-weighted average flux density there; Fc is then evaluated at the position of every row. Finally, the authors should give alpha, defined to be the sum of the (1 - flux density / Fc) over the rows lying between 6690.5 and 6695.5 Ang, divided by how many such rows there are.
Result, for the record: 0.004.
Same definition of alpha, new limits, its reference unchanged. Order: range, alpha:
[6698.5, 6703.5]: -0.008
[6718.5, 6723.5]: -0.018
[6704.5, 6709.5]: -0.021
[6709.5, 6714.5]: -0.010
